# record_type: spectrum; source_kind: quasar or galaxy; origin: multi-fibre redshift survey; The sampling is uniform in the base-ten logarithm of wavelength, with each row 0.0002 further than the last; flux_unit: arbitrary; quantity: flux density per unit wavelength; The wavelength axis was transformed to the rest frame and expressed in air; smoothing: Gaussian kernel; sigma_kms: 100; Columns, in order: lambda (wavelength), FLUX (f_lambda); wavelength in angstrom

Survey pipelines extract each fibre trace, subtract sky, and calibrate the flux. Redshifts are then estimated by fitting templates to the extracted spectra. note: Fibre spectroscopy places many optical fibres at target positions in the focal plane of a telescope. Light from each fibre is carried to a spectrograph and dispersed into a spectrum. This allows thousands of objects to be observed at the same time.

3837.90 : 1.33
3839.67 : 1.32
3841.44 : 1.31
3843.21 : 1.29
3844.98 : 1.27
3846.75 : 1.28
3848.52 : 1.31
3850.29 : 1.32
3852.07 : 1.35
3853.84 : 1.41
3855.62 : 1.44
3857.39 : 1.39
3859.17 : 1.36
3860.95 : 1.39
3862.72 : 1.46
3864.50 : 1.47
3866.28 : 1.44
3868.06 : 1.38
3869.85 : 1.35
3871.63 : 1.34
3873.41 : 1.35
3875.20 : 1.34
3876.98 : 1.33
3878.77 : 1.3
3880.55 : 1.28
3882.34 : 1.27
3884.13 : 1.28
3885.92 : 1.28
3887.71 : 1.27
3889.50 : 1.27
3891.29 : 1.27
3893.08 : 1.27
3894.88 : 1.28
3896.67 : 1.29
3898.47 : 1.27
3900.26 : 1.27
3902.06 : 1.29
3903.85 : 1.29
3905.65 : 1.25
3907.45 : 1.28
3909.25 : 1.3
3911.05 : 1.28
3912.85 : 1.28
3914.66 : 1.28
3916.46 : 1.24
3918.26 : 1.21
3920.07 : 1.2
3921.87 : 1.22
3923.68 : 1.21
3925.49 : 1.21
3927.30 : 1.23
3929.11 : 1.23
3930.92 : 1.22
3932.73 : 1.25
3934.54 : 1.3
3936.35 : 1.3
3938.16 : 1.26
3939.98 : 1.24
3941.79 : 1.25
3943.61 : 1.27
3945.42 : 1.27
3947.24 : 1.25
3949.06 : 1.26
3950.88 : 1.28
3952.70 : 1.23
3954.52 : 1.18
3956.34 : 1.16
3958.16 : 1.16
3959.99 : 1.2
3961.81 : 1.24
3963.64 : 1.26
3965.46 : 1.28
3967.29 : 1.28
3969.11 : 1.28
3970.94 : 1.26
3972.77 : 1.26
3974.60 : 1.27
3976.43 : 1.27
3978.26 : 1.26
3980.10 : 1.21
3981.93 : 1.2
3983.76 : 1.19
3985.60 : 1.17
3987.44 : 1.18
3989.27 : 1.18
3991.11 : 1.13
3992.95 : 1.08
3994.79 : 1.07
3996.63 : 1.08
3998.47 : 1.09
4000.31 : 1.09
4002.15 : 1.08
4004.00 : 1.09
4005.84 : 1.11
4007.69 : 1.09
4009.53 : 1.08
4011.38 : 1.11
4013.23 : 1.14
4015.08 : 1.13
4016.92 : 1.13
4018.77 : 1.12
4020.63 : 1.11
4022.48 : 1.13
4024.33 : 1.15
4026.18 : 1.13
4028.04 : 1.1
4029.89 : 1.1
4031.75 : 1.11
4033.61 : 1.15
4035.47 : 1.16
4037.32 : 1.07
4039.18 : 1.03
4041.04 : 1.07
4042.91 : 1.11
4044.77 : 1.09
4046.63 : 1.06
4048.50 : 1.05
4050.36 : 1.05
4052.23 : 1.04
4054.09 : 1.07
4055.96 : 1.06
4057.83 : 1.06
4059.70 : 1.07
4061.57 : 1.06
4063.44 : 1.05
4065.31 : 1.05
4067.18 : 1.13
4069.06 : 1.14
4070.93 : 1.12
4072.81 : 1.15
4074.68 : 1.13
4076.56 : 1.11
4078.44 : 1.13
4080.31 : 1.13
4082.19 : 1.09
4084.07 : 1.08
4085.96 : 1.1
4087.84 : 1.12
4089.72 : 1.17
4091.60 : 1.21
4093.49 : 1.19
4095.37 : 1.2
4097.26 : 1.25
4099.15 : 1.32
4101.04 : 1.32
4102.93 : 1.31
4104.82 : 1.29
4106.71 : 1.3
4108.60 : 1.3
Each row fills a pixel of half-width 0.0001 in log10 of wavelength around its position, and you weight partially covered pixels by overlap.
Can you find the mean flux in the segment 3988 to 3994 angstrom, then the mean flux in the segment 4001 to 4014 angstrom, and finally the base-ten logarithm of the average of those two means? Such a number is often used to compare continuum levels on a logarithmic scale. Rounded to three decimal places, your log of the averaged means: 0.047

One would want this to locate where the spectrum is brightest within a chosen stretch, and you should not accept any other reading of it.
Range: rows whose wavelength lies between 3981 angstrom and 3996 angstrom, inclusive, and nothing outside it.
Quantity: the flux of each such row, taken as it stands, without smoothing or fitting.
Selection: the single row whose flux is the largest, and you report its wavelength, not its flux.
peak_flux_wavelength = 3981.93 angstrom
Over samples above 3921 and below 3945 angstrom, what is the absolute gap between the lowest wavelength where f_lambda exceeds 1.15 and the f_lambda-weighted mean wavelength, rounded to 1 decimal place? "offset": 11.0 angstrom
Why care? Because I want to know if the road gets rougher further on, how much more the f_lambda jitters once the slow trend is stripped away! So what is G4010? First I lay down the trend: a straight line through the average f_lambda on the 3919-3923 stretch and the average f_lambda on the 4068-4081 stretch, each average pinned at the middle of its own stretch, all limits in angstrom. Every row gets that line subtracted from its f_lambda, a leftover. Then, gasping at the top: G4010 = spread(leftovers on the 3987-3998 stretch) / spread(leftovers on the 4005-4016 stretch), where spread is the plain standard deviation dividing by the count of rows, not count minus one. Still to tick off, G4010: 2.1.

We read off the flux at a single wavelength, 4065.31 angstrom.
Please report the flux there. 1.05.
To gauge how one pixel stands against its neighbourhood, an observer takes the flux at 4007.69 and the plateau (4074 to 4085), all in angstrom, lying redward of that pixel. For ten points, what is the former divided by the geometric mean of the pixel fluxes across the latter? 0.98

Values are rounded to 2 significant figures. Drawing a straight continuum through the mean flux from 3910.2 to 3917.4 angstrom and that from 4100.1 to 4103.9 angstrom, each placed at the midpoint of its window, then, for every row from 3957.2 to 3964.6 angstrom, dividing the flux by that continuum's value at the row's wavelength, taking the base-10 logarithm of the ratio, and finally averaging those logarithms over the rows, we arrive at -0.023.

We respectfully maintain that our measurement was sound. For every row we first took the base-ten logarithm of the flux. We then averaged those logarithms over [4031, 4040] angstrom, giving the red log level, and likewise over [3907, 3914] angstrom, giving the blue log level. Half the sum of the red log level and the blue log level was 0.076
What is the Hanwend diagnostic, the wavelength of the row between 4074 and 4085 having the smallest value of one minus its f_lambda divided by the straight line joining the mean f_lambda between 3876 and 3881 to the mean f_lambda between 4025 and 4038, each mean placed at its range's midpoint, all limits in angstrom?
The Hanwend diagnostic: 4080.31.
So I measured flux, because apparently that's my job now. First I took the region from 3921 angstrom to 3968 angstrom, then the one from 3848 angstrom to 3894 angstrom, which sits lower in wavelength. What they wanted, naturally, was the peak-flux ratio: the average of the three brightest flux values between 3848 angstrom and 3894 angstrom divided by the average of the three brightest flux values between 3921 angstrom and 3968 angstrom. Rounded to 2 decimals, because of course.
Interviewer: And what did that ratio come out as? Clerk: 1.13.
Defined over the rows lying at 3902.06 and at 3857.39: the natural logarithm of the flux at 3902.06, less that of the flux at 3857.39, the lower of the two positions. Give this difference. -0.075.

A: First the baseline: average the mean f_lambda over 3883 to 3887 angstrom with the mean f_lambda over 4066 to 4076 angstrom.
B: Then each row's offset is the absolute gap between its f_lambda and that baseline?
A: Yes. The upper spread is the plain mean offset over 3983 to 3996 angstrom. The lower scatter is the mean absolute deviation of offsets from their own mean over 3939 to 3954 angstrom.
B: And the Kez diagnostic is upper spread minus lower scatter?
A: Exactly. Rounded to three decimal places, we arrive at 0.050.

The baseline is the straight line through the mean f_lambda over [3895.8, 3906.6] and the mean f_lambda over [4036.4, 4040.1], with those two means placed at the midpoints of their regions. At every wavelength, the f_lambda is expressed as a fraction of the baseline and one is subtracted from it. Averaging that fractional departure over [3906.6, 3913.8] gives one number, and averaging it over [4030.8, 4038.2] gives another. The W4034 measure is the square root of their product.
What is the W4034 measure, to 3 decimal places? 0.034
